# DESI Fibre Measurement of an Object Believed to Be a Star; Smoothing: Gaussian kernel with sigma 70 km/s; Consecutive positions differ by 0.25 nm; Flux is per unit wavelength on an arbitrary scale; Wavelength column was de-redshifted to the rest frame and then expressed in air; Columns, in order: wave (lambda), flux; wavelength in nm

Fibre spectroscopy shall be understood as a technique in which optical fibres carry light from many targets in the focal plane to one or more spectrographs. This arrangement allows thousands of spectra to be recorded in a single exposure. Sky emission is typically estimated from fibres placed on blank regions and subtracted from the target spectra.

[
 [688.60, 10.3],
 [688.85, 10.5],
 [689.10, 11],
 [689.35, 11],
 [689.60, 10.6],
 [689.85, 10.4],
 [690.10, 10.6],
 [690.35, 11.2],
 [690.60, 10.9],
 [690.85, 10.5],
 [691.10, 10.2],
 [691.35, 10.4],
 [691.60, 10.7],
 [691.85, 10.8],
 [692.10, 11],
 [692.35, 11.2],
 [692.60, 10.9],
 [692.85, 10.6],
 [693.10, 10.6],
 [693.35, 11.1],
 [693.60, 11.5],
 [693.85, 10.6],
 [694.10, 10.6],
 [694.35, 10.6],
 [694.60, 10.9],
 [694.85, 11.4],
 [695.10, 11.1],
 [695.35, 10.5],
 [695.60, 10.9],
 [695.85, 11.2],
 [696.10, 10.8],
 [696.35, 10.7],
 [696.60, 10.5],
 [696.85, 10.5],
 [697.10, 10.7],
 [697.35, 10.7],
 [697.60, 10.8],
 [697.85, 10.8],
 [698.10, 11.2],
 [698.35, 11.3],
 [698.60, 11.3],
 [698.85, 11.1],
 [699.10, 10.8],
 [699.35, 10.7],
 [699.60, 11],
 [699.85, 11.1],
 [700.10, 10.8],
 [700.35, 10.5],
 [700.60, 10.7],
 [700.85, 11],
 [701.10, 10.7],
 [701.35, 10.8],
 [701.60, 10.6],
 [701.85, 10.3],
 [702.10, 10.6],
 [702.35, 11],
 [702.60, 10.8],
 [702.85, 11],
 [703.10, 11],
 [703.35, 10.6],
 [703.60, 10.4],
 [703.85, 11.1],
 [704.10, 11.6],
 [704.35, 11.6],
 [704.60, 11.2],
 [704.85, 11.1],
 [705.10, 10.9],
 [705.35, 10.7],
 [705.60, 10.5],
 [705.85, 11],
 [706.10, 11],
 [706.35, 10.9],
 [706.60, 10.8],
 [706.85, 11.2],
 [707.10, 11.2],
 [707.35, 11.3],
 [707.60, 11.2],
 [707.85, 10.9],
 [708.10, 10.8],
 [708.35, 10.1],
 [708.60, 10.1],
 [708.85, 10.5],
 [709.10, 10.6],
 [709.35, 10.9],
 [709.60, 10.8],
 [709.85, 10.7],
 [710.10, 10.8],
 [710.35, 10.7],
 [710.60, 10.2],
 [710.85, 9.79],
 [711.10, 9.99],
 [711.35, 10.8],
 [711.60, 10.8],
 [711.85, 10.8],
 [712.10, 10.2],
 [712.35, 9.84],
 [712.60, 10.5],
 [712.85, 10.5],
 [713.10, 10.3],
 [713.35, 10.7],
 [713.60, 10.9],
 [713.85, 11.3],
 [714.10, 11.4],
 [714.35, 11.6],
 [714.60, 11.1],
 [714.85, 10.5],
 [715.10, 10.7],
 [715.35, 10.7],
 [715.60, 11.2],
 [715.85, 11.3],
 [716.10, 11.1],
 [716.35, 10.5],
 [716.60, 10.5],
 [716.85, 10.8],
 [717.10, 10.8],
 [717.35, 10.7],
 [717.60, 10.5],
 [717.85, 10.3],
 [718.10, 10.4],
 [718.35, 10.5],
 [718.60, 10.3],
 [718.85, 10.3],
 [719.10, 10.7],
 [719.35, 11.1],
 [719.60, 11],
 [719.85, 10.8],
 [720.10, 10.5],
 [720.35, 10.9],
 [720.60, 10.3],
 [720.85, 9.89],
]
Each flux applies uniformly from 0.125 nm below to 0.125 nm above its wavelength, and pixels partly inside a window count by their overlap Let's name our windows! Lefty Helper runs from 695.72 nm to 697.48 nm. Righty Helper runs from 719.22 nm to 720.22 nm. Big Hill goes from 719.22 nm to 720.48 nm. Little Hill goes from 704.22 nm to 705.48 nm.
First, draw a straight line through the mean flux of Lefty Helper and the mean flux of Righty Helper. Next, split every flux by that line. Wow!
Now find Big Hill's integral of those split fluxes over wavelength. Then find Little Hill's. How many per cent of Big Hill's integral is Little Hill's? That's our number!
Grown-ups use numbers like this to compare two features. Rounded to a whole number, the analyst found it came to 103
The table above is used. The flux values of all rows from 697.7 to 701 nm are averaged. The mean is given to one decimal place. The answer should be 10.9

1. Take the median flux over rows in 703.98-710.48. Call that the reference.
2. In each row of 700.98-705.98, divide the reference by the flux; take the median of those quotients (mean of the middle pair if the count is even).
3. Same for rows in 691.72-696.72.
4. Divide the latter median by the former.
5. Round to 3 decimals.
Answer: 1.000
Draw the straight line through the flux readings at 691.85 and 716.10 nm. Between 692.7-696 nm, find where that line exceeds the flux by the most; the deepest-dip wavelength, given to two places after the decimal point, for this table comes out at 695.35 nm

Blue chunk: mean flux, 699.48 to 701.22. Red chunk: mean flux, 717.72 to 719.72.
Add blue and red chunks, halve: 10.70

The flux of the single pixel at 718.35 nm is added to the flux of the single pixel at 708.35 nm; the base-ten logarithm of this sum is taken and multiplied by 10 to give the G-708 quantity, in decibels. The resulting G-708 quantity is 13.1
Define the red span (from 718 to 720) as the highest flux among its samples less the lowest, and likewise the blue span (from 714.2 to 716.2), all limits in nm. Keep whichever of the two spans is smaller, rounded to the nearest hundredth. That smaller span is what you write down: 0.80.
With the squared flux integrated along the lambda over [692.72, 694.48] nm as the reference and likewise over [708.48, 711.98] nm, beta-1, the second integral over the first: 1.9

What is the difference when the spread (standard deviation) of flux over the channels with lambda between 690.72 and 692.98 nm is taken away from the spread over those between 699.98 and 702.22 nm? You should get -0.11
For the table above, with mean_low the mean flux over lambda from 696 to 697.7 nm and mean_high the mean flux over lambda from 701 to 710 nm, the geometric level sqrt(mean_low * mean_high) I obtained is 10.76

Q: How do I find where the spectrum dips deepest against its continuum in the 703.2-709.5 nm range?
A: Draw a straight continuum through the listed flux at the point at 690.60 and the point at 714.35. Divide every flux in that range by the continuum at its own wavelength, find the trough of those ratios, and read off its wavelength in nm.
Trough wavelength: 708.60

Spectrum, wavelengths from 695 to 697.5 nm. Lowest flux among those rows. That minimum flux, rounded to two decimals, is 10.50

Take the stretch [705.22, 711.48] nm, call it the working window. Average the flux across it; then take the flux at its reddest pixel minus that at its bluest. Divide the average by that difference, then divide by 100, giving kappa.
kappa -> 1.07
